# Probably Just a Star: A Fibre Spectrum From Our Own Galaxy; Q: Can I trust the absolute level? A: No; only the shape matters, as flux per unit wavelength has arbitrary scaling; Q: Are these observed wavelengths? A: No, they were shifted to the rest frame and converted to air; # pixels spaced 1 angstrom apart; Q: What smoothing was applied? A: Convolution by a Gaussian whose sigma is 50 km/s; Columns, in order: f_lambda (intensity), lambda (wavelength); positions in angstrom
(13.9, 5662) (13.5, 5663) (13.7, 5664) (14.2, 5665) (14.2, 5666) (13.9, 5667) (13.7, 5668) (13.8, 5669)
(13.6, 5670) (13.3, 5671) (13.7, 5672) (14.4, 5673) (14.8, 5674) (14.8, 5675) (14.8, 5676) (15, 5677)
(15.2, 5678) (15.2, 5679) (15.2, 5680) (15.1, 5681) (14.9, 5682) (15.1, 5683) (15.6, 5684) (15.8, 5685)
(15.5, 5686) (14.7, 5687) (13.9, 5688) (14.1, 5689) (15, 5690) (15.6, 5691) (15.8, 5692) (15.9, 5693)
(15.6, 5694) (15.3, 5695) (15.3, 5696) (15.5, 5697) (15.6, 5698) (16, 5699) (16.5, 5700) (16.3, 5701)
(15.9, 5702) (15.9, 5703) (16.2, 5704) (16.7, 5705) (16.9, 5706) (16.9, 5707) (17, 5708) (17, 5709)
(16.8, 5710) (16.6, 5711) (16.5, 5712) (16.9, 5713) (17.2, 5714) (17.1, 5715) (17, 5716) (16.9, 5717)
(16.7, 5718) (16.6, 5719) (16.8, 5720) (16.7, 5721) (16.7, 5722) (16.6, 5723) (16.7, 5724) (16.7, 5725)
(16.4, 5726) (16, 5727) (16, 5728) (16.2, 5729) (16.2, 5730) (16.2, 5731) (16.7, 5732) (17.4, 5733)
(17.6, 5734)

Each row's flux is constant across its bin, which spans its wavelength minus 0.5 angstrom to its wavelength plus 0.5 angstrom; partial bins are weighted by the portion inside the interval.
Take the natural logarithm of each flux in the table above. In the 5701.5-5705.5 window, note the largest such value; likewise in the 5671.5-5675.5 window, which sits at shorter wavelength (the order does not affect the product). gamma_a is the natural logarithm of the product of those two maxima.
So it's 2.026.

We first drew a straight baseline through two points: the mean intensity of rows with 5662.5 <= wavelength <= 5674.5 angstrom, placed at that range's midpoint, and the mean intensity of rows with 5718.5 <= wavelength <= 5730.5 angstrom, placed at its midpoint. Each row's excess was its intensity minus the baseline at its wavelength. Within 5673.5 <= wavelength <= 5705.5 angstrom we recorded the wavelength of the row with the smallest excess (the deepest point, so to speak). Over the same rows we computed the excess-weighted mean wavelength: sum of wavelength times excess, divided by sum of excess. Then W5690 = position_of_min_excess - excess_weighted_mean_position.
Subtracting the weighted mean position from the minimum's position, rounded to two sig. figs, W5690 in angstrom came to -1.5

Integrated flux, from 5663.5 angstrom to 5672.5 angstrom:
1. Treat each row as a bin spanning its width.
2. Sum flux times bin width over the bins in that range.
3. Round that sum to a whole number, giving 124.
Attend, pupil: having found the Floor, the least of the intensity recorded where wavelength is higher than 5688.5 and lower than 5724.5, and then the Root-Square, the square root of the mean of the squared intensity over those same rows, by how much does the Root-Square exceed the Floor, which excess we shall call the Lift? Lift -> 2.2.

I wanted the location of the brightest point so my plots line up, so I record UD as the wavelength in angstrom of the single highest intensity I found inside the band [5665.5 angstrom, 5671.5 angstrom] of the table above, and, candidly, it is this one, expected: 5666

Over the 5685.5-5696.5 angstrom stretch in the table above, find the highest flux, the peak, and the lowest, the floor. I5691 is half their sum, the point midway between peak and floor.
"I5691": 14.9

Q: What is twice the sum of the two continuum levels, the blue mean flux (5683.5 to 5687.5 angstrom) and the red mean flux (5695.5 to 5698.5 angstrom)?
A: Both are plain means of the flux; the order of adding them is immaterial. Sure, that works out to 61.7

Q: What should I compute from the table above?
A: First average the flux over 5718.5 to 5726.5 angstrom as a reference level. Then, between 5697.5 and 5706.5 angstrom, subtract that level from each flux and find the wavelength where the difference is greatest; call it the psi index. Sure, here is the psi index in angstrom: 5706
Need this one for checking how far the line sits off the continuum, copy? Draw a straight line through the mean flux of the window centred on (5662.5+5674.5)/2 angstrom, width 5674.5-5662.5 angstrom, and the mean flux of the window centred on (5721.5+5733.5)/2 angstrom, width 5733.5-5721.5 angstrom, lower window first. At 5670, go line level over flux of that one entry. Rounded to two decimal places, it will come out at 1.03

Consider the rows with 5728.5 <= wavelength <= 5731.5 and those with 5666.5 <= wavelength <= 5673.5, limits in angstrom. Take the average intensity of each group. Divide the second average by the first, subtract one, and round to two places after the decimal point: -0.15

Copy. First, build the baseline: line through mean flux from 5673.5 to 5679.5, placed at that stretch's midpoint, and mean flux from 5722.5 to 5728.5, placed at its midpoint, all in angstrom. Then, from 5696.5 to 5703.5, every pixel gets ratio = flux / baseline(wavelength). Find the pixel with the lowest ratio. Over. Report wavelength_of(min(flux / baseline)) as 5697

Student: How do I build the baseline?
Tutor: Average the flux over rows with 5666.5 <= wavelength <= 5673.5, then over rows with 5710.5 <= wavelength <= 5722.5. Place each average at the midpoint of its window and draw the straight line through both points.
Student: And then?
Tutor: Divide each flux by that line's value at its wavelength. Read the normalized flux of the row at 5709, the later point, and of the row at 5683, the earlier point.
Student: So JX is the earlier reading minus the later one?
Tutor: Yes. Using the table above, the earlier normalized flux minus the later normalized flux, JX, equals -0.01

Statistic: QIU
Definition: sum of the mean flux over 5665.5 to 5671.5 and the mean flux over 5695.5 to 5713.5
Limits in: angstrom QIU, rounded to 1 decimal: 30.1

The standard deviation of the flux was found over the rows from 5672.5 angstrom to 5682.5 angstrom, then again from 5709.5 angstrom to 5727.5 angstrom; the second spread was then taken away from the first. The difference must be -0.02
